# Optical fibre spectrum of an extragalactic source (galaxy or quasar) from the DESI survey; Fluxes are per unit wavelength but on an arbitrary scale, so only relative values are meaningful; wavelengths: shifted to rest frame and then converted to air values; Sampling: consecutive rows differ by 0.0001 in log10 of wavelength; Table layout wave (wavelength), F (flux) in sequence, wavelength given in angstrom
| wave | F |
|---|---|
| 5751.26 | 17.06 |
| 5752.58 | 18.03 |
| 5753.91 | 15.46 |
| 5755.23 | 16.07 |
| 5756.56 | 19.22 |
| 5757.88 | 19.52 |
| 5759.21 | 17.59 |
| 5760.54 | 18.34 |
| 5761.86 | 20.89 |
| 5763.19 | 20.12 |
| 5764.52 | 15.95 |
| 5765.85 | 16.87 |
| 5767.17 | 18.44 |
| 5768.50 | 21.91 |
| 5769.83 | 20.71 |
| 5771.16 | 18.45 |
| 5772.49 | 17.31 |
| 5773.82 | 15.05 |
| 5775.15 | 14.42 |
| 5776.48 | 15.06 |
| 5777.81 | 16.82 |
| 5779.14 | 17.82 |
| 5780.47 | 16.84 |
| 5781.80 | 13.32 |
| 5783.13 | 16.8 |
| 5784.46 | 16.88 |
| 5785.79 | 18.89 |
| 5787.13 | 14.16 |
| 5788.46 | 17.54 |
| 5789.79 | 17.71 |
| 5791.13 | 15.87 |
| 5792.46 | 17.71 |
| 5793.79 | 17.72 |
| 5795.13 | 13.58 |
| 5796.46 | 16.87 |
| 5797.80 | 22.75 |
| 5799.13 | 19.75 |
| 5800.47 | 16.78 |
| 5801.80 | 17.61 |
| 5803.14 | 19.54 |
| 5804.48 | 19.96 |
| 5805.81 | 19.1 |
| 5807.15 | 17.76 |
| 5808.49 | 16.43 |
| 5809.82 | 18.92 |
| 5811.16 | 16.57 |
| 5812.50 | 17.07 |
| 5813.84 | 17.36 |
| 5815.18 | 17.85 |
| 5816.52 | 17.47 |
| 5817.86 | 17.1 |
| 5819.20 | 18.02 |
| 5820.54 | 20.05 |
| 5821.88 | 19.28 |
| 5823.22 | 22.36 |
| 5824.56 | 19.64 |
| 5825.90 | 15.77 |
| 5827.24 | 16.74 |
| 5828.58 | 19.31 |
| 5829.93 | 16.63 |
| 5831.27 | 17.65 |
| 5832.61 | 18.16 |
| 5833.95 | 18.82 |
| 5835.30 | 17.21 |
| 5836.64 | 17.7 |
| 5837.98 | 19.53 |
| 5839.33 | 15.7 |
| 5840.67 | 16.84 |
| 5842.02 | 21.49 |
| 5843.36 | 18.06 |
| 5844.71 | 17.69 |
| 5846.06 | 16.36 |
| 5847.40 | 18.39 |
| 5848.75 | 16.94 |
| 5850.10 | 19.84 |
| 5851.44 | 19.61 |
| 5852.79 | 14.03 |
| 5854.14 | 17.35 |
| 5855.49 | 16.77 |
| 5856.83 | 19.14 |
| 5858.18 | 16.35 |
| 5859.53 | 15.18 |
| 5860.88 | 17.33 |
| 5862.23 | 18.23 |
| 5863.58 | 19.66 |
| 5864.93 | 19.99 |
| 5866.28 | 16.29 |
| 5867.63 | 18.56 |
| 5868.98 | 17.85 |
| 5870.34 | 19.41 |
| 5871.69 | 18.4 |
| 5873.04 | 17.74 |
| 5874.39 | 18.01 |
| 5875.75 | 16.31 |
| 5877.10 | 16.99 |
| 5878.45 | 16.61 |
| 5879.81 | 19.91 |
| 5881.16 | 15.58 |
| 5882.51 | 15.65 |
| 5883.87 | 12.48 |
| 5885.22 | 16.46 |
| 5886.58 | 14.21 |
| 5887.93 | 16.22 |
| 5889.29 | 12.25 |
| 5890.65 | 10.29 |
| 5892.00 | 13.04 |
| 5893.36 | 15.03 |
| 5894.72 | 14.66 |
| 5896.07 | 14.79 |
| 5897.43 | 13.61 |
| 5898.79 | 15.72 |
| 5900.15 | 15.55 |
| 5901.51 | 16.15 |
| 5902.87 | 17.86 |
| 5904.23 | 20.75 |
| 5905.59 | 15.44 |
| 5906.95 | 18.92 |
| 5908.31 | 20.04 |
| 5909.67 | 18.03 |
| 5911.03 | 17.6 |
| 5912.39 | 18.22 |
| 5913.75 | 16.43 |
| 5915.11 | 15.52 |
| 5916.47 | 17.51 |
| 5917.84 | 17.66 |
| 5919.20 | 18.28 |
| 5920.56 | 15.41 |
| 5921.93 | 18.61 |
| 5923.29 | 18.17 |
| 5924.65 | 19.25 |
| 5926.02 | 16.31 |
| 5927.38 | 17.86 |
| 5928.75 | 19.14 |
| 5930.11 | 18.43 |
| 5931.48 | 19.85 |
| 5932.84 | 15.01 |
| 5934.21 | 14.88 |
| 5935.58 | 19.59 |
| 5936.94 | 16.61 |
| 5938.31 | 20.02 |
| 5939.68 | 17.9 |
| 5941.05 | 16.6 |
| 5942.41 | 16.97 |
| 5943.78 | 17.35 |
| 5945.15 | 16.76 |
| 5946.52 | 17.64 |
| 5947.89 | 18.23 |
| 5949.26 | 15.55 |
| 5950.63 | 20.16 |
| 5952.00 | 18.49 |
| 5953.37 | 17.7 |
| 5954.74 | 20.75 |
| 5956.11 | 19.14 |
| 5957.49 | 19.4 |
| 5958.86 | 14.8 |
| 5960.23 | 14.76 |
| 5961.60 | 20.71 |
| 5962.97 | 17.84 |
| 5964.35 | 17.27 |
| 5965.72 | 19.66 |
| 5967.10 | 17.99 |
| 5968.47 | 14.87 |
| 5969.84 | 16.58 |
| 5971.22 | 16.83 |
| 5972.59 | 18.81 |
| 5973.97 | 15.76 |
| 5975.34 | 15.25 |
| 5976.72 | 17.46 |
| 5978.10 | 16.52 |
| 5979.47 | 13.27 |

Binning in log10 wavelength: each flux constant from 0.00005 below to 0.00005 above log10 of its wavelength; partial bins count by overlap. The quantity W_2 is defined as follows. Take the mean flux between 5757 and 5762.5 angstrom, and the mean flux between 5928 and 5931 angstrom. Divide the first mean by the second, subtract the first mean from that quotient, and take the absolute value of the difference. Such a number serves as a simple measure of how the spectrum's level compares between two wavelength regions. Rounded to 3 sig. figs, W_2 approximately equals 18.1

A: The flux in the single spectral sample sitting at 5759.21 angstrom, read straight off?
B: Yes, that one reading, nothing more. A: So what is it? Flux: 17.59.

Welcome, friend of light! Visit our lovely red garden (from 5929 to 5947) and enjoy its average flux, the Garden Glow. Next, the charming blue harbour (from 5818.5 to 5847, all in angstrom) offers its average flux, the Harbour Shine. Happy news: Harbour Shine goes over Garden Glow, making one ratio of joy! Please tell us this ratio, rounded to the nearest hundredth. 1.04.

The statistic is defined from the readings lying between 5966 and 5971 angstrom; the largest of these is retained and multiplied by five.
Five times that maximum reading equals 90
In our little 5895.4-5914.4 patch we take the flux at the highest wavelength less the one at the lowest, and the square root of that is 1.3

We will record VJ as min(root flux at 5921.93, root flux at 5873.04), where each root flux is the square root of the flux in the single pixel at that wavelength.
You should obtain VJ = 4.21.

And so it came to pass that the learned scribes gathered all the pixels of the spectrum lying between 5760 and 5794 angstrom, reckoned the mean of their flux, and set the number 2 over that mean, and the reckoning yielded 0.115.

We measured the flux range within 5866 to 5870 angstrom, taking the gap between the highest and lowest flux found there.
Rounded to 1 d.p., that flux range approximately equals 2.3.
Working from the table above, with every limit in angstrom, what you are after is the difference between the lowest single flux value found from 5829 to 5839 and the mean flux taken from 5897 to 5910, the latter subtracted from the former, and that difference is -0.6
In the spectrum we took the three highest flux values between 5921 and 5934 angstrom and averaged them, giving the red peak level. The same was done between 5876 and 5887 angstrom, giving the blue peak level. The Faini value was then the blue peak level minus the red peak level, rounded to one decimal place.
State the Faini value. -1.6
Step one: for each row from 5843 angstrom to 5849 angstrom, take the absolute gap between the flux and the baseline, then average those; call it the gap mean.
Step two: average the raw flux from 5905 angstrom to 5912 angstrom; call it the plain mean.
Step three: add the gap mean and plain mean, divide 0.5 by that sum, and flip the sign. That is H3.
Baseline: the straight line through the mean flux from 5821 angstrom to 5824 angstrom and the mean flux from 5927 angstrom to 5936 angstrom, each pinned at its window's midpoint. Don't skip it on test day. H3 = -0.0242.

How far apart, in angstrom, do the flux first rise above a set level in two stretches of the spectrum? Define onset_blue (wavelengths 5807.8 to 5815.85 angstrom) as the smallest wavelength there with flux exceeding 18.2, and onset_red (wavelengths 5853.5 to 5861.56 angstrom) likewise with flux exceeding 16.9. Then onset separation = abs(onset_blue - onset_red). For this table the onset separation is 44.3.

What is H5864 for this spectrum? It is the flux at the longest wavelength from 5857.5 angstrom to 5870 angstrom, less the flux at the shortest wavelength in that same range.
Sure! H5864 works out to 1.5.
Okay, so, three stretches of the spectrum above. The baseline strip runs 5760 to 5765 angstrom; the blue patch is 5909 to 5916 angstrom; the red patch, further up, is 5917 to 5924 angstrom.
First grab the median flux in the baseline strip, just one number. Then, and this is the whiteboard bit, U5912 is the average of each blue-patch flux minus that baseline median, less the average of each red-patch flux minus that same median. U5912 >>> -0.5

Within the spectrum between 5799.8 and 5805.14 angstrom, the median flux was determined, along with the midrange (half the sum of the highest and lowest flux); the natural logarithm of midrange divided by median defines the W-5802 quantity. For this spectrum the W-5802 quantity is -0.01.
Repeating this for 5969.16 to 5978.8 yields 0.03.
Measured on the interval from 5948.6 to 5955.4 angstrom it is -0.02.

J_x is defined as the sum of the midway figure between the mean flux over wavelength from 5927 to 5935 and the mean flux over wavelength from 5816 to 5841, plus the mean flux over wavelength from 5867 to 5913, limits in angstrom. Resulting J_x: 34.2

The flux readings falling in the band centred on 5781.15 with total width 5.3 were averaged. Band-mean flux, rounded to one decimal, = 16.2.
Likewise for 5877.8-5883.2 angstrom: 16.9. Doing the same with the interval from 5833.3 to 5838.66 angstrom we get 18.3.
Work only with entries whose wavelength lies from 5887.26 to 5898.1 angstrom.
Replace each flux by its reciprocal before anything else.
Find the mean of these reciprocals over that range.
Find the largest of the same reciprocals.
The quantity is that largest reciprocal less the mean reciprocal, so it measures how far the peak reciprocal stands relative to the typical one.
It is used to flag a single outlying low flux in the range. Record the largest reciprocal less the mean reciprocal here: 0.023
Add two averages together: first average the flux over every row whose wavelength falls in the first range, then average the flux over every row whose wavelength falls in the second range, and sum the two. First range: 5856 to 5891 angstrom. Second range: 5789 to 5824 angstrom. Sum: 34.9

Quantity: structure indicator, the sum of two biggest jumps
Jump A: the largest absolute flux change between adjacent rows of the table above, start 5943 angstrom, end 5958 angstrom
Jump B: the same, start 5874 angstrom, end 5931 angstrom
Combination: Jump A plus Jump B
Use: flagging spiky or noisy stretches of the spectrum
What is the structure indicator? 9.9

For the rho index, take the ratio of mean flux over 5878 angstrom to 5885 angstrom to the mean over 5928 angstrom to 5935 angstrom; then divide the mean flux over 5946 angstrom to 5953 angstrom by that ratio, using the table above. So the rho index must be 20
